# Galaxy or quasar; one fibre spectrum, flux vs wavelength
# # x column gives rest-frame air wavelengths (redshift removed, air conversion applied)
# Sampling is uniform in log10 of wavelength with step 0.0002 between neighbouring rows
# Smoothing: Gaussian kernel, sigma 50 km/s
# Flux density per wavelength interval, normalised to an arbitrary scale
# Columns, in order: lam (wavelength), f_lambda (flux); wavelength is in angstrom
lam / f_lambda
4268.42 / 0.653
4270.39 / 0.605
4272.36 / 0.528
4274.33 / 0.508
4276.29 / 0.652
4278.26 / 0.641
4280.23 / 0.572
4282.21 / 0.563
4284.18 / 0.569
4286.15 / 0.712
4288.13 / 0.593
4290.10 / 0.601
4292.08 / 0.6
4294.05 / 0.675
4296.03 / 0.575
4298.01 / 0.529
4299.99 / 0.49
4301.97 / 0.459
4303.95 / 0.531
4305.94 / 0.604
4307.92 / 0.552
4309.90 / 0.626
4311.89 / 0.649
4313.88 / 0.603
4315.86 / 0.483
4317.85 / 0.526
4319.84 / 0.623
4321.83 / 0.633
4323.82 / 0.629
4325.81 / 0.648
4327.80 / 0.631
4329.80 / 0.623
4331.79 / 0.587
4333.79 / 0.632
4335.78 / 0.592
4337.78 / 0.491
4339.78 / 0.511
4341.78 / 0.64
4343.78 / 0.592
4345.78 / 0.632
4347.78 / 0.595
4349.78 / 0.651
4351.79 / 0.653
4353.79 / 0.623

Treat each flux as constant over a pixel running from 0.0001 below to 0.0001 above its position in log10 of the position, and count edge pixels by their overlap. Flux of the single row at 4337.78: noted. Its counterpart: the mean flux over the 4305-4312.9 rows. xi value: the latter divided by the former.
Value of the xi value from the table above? 1.24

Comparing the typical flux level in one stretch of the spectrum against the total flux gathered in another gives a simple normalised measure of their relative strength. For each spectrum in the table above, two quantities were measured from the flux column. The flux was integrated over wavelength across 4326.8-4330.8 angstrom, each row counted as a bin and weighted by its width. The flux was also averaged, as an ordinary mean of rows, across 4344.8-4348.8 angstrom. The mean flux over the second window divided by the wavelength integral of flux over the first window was 0.245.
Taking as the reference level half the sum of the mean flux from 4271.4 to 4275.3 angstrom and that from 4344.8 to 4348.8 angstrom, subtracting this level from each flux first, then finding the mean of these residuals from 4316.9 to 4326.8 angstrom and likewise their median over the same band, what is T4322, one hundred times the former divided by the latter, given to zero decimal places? 73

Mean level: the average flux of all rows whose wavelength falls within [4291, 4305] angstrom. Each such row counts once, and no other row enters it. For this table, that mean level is 0.55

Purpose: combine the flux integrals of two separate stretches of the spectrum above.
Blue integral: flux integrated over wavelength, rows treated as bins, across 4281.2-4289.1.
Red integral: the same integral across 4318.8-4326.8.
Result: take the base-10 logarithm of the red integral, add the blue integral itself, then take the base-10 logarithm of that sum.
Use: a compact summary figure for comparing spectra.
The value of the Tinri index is 0.741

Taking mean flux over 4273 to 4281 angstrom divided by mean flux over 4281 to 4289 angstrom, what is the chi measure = 0.97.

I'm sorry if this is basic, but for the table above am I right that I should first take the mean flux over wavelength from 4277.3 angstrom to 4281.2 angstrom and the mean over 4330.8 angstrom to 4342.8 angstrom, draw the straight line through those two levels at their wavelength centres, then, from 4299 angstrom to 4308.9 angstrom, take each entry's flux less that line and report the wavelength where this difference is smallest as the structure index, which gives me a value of 4301.97 angstrom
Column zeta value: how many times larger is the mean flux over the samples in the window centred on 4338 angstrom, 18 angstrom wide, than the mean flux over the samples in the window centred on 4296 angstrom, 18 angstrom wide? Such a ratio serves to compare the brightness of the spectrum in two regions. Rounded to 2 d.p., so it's 1.05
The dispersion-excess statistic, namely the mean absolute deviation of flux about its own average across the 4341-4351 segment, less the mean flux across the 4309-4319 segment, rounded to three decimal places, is -0.555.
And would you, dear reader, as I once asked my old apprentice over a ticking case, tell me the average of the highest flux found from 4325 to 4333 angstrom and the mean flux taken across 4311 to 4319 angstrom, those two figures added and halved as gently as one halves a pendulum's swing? 0.607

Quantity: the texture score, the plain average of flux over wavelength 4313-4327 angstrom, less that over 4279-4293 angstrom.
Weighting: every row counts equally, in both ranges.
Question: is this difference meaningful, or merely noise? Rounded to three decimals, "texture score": -0.009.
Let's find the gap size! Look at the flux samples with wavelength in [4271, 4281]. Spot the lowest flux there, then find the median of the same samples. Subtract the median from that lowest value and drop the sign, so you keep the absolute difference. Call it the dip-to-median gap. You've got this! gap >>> 0.06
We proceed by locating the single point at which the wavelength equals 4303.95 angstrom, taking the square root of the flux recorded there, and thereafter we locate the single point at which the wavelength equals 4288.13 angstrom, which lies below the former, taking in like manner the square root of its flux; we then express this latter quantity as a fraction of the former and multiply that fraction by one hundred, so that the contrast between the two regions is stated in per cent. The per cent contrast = 106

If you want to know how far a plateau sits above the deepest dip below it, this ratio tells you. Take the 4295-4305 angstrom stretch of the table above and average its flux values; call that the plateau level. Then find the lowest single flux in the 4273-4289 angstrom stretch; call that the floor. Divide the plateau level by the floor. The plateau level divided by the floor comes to 1.02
